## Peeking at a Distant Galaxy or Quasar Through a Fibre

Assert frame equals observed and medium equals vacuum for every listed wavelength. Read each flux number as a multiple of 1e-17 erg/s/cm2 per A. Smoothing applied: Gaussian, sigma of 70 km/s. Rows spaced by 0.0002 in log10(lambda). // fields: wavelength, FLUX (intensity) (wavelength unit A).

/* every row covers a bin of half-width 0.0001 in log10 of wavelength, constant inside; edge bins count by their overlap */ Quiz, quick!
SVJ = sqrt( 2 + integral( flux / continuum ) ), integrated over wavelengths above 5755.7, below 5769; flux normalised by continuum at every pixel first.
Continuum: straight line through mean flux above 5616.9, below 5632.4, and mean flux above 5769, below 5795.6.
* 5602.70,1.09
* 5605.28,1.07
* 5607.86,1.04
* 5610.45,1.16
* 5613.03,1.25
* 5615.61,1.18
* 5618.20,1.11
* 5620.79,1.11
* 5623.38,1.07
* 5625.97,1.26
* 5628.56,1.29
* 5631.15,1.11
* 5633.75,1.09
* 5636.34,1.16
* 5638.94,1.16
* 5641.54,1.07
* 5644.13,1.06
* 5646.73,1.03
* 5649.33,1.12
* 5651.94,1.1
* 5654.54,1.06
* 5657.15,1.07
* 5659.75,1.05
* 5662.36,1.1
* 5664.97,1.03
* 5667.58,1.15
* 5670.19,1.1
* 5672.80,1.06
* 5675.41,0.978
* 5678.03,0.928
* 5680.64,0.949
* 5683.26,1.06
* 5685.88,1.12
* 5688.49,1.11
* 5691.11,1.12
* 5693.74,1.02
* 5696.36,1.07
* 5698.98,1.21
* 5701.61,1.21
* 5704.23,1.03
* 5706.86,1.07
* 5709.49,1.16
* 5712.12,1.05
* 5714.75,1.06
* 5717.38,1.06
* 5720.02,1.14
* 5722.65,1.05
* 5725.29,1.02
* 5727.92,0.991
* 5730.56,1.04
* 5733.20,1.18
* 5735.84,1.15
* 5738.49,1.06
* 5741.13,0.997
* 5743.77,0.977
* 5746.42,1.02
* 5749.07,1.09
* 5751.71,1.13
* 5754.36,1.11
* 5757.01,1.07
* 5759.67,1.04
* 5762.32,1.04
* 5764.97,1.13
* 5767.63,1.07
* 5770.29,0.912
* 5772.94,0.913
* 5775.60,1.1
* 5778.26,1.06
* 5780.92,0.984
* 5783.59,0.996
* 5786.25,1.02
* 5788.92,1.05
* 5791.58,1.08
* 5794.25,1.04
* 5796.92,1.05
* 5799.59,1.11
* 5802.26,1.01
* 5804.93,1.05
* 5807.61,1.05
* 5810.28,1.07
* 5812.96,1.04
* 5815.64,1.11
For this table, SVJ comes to 3.97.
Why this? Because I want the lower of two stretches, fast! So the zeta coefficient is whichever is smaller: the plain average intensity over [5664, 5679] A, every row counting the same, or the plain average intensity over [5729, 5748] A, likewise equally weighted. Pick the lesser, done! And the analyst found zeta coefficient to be 1.04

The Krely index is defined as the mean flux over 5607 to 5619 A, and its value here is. 1.15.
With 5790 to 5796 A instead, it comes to 1.06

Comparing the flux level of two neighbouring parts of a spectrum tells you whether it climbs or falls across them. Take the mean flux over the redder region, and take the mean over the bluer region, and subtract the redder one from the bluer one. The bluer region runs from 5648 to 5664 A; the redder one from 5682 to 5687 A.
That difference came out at -0.007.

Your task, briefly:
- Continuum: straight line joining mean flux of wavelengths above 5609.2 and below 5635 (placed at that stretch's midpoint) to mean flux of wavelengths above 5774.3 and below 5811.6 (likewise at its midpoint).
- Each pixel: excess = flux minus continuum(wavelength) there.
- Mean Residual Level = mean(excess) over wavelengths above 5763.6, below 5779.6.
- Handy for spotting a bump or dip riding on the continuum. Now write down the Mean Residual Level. -0.031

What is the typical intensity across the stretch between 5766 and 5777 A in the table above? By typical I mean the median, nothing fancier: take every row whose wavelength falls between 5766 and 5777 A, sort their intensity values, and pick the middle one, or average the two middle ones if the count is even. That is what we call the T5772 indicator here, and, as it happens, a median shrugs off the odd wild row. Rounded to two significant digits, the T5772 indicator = 0.99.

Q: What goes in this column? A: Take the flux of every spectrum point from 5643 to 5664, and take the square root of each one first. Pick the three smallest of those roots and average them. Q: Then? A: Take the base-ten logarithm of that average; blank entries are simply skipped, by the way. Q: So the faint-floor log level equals 0.010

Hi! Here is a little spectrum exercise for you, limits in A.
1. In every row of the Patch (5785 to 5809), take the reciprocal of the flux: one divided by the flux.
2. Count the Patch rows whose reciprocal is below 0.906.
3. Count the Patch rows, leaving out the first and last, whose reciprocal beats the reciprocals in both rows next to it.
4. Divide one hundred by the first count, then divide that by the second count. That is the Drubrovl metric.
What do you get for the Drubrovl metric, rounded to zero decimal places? 50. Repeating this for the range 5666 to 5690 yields 33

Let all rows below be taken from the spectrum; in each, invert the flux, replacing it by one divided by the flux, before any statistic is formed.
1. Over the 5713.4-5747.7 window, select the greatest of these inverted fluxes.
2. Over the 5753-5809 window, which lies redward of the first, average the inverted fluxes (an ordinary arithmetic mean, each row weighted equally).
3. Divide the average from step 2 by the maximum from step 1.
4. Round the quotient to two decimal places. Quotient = 0.94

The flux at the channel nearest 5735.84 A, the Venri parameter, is 1.15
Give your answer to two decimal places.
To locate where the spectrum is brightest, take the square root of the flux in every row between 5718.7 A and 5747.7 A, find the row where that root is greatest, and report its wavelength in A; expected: 5733.20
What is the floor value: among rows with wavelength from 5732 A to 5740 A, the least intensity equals 1.06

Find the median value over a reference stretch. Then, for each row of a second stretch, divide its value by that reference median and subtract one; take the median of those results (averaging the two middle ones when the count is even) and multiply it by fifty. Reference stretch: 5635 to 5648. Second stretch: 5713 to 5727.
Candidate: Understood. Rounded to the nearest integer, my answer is 0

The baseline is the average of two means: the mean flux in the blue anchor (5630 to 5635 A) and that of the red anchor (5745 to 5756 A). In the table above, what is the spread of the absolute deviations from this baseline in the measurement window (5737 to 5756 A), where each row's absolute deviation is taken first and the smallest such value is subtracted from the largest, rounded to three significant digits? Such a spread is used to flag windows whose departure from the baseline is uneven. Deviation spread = 0.113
